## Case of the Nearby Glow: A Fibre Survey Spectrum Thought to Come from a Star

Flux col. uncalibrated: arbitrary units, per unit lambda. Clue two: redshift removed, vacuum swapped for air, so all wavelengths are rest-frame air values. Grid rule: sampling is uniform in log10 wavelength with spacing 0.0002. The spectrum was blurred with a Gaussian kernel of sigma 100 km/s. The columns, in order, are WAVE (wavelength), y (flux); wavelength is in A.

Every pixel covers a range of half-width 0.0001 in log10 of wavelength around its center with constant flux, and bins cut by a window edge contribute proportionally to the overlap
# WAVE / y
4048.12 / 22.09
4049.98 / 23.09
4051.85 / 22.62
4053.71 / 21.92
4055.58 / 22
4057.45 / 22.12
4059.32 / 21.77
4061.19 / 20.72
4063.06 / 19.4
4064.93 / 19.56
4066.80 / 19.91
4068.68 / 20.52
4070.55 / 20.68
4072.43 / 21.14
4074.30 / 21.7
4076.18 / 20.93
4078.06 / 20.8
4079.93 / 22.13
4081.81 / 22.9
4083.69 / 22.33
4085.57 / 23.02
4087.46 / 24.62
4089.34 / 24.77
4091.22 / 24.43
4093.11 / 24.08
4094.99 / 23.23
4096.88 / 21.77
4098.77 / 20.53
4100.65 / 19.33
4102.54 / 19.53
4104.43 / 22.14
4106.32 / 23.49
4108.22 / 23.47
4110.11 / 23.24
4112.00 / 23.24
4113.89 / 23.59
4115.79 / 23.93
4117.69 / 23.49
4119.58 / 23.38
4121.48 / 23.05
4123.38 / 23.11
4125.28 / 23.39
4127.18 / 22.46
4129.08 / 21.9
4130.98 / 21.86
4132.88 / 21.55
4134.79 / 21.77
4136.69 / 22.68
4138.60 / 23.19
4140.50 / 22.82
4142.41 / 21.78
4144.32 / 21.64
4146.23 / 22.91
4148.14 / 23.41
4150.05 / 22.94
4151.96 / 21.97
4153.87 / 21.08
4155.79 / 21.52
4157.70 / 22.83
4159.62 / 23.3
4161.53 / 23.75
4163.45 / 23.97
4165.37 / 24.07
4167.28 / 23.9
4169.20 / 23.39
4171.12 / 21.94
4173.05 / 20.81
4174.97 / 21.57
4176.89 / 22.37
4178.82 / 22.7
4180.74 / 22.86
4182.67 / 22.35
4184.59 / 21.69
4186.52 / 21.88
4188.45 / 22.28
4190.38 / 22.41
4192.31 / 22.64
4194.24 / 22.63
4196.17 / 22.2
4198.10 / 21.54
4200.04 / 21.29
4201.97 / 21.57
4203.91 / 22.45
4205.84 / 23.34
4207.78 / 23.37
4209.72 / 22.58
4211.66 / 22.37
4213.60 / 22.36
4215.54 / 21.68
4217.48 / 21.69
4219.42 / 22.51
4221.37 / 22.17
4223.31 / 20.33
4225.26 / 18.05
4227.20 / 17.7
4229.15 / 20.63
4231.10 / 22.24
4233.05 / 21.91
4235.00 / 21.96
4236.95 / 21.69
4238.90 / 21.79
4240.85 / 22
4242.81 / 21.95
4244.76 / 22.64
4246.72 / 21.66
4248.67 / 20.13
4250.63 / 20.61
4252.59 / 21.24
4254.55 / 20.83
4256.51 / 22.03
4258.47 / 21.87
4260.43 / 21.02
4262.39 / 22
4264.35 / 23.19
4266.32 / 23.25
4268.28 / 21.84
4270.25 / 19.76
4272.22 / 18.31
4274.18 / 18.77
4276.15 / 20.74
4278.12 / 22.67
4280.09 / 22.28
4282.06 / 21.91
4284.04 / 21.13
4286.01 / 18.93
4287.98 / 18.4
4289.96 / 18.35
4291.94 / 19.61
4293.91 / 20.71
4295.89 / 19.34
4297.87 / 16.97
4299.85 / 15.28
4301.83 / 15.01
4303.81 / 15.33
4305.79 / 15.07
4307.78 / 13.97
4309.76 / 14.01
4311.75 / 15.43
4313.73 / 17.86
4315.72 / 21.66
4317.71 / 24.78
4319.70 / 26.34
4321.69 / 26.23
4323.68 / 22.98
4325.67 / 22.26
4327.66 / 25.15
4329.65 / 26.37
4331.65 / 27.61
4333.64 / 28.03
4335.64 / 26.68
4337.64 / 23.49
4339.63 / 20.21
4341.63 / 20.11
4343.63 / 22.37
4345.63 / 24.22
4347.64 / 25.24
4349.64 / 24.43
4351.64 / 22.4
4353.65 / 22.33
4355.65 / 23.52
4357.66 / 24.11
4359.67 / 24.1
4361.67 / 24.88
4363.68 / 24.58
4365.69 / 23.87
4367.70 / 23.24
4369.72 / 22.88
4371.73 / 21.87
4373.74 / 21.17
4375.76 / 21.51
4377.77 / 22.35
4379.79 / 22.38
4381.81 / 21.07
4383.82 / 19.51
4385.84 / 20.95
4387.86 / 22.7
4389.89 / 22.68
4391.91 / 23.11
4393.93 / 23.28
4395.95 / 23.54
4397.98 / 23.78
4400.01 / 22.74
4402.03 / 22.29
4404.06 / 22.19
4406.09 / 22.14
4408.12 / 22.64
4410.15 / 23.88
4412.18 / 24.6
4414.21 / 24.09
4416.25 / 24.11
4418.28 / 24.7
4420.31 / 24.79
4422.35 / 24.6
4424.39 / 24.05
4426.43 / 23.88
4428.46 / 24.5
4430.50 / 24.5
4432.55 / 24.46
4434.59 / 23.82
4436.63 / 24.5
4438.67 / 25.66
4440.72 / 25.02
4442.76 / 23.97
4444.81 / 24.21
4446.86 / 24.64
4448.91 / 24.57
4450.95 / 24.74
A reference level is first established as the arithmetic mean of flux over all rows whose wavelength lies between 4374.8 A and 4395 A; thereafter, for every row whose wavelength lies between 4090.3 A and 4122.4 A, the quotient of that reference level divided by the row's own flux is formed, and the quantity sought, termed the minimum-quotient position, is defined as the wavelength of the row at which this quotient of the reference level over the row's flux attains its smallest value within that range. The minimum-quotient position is 4091.22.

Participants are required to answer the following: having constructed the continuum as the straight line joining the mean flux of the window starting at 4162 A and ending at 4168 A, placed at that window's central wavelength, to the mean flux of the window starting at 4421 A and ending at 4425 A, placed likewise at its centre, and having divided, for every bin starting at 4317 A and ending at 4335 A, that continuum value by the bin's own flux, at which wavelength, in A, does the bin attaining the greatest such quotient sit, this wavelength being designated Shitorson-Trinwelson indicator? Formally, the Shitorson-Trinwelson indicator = 4325.67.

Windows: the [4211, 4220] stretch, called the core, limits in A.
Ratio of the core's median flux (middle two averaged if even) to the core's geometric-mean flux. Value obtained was 1.01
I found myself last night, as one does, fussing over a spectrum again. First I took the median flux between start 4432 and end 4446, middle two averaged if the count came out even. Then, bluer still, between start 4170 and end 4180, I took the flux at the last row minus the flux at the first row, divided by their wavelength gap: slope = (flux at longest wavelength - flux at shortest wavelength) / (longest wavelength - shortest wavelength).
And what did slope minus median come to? -24.4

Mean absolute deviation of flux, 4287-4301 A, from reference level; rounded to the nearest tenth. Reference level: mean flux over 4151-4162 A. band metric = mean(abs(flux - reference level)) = 4.0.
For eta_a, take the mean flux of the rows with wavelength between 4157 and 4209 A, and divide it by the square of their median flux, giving 0.0448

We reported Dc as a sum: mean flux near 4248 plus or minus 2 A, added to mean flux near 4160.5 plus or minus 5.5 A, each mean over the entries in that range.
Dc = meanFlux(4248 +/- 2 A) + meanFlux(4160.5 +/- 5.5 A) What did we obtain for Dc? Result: 44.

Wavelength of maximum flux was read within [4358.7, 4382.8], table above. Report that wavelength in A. 4361.67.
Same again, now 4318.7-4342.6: 4333.64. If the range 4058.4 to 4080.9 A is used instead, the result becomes 4079.93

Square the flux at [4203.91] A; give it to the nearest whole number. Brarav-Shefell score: 504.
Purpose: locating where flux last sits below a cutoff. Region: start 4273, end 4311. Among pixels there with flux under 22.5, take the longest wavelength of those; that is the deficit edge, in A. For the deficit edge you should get 4309.76 A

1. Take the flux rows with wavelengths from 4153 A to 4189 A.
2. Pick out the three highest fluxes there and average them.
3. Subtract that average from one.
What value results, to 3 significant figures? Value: -23.0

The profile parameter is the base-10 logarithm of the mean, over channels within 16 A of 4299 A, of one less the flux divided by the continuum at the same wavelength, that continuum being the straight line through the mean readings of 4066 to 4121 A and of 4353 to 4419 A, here -0.6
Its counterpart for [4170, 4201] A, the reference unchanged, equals -1.7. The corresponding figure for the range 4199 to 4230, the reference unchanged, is -1.3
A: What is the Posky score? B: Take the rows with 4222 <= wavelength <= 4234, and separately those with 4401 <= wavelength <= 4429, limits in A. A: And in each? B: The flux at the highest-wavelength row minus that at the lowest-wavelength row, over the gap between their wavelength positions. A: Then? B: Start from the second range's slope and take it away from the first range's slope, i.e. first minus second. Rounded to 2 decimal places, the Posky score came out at 0.08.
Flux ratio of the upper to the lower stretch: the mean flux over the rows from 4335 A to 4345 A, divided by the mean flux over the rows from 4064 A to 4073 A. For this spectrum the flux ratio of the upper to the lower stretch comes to 1.11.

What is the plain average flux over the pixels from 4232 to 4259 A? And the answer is 21.6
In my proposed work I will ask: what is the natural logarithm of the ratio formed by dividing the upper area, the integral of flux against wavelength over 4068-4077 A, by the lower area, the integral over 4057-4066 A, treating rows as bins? 0.02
